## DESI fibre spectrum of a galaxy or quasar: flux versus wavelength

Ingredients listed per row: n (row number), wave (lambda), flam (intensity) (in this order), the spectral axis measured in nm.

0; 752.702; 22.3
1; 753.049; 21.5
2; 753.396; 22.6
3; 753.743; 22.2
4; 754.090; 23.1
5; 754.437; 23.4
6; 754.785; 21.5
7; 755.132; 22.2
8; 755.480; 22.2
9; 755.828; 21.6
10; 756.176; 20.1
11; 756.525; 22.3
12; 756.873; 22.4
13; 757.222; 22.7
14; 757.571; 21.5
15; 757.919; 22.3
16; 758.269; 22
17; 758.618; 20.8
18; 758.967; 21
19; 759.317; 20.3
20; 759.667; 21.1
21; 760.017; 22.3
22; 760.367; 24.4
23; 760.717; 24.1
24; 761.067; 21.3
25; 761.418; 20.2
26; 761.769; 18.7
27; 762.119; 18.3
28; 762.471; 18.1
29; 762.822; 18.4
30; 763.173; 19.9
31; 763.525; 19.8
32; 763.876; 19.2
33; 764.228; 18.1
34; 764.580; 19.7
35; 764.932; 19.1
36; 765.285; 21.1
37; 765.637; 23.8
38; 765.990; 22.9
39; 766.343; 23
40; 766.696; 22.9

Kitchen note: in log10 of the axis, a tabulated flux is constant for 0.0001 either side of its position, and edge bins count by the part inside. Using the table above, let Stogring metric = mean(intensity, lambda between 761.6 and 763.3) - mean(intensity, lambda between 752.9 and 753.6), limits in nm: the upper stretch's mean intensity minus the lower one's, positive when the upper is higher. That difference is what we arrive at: -3.4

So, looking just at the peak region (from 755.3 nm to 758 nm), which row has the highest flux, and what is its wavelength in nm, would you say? 757.222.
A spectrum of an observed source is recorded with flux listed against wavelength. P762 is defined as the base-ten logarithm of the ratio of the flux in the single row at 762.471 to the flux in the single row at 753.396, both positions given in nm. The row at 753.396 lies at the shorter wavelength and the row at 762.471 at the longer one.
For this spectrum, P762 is -0.10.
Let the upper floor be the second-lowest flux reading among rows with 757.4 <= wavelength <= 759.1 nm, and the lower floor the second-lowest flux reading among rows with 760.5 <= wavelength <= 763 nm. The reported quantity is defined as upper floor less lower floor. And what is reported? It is 2.7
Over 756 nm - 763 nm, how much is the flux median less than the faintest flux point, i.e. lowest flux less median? -3.1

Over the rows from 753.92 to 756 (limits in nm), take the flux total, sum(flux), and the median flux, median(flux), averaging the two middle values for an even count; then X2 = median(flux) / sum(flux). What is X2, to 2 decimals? 0.17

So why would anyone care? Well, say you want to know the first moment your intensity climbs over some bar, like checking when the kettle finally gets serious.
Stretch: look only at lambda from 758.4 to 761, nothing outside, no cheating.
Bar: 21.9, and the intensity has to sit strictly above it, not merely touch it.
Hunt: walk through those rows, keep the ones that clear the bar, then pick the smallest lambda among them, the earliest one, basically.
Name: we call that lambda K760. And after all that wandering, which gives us 760.017 nm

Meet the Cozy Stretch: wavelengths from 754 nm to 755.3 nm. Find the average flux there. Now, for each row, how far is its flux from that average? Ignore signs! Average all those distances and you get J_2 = 0.70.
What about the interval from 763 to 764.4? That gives 0.60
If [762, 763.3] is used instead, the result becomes 0.61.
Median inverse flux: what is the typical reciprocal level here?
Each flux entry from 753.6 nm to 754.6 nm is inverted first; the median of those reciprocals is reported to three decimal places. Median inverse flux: 0.043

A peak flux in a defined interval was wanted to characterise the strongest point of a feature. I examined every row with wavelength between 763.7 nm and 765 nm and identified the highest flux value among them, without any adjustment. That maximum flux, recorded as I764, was 19.7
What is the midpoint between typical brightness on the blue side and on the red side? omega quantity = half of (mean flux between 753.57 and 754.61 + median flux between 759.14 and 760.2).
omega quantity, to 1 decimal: 22.0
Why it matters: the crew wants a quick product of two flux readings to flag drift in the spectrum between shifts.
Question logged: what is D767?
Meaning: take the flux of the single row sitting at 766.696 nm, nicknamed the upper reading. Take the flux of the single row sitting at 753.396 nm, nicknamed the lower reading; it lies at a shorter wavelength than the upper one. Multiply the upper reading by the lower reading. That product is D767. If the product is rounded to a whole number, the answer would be 518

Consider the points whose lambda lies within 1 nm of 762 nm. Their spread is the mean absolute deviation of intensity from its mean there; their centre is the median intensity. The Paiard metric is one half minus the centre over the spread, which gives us -17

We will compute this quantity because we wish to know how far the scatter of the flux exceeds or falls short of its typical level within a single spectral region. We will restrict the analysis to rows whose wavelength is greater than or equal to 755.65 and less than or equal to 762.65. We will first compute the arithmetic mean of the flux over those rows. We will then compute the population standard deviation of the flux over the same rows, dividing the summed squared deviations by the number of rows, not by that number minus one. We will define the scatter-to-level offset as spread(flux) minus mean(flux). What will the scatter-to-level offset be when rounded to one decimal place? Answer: -19.6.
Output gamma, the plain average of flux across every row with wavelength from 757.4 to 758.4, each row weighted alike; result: 21.9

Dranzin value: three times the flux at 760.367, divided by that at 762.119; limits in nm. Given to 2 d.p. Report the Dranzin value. 4.00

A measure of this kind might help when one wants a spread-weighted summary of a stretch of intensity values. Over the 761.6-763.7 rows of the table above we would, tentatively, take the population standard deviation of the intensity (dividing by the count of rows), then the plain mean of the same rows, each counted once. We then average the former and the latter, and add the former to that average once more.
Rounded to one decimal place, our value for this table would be 10.5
